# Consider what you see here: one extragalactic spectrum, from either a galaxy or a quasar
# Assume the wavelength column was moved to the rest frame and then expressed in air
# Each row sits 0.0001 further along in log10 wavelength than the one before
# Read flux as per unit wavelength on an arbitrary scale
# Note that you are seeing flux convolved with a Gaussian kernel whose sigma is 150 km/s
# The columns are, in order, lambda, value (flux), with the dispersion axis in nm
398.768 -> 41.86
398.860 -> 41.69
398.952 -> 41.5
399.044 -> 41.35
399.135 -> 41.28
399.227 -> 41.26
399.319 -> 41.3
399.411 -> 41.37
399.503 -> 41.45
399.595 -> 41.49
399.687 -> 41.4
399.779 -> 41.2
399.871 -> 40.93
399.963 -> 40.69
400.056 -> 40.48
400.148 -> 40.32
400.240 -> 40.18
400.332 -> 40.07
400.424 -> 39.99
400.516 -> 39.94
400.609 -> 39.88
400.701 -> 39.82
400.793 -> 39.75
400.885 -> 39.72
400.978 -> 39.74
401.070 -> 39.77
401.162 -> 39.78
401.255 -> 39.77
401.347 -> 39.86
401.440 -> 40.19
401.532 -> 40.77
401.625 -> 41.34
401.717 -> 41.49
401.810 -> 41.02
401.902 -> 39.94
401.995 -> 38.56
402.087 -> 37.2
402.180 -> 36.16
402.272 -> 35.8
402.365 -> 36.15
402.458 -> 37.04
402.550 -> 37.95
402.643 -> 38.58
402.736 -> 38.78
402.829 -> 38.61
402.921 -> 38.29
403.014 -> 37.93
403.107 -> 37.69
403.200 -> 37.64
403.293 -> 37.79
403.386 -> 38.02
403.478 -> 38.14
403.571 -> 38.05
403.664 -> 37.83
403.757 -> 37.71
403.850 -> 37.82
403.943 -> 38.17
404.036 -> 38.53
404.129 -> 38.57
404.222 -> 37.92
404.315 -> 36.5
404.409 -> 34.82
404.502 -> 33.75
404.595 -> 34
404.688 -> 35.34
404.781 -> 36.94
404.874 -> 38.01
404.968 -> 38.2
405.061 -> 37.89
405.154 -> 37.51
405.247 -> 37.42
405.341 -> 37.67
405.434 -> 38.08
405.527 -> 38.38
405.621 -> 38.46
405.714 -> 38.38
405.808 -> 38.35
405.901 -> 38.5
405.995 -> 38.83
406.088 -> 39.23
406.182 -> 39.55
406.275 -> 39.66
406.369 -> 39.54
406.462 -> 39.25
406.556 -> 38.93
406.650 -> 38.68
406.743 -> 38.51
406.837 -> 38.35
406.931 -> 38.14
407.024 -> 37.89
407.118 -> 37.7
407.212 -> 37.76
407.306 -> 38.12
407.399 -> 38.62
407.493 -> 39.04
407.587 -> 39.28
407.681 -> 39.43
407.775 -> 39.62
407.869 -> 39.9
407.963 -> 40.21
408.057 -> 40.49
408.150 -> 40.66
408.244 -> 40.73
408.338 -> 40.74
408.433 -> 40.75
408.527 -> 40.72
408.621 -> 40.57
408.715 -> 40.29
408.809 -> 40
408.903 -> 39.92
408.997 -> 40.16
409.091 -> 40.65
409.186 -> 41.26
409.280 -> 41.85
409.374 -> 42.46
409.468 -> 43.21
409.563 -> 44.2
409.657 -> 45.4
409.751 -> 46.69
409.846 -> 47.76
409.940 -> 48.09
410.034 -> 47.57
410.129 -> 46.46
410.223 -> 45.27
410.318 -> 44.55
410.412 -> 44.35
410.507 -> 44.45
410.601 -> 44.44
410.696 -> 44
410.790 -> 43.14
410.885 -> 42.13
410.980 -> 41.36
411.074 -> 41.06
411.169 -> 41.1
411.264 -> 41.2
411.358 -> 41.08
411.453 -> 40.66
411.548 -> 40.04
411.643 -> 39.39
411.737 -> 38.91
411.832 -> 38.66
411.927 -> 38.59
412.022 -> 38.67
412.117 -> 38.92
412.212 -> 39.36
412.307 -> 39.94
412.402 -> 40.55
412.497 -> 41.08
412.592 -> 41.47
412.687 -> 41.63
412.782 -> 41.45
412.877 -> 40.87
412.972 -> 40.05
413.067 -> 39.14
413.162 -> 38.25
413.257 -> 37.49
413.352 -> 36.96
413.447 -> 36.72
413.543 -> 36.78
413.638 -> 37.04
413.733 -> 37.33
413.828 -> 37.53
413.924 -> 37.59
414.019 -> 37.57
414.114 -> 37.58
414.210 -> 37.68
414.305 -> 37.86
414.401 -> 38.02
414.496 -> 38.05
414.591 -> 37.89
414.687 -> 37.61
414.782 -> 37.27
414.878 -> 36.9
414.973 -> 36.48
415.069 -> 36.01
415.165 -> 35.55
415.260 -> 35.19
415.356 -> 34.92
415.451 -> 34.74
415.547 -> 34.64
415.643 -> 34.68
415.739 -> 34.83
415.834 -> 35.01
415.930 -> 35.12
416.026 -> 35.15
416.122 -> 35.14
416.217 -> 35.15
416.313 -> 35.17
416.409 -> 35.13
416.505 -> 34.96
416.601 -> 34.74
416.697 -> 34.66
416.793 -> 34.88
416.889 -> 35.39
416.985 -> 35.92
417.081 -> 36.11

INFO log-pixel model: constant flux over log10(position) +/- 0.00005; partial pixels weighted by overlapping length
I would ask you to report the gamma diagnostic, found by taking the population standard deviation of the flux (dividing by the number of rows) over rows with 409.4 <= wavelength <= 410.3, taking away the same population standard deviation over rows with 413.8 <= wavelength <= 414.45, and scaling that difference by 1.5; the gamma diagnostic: 2.1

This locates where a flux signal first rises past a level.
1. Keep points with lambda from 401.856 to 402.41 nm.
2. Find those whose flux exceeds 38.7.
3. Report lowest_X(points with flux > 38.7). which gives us 401.902 nm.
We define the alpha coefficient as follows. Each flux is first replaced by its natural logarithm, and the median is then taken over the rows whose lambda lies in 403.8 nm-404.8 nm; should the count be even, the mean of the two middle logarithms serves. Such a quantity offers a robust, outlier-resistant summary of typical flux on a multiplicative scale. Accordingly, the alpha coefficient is 3.61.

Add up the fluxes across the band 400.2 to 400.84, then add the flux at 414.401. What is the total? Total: 318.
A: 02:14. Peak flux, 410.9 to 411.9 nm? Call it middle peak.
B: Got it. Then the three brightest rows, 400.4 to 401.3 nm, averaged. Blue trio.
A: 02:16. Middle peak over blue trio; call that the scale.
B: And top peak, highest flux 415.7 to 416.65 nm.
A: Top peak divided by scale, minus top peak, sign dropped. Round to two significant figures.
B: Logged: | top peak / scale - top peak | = 1.2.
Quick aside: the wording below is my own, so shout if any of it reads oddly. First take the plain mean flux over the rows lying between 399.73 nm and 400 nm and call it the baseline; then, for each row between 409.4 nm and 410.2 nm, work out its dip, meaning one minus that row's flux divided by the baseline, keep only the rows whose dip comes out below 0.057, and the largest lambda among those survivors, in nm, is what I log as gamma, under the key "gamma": 410.129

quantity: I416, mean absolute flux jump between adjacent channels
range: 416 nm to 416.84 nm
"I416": 0.10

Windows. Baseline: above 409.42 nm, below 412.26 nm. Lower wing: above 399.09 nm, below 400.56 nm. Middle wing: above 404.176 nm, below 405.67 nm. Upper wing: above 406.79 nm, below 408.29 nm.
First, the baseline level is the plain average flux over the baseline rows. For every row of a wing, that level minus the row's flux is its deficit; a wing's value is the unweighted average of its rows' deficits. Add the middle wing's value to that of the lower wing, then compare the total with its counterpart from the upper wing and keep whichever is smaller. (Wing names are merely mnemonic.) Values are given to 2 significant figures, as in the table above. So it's 3.6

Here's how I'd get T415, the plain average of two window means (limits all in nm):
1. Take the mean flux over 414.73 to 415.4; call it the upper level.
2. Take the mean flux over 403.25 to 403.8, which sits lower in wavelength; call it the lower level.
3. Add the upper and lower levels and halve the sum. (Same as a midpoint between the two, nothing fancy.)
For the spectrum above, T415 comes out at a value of 37.0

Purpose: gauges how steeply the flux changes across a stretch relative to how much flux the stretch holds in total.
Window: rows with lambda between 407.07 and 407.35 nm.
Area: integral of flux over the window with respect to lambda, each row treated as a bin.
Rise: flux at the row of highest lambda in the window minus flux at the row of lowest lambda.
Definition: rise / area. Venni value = 0.04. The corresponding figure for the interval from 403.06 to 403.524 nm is 0.03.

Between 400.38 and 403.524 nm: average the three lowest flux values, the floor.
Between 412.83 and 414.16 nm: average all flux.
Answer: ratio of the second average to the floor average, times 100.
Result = 105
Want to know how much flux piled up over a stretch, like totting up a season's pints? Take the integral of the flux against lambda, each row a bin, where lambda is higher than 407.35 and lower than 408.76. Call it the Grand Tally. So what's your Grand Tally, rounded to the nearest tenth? 56.5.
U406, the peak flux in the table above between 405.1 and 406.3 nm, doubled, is 79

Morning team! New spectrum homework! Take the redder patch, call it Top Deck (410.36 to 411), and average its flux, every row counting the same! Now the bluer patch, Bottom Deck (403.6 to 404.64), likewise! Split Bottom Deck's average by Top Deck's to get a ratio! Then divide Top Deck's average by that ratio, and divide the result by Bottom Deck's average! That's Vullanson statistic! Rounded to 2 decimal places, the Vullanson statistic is 1.39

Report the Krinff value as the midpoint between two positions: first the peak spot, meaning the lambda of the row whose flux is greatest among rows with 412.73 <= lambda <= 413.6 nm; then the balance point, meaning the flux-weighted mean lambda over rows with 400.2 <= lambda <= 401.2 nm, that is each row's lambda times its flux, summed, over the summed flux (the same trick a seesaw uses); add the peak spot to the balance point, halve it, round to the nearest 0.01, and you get 406.74 nm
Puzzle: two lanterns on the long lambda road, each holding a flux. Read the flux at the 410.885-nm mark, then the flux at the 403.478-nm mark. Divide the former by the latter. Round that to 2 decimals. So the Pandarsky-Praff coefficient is 1.10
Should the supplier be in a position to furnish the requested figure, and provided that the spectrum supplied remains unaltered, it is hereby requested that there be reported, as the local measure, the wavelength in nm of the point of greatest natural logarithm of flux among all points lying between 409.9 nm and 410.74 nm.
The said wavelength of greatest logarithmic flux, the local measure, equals 409.940 nm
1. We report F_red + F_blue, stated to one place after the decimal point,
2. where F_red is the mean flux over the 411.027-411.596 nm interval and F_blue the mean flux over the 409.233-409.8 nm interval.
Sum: 84.8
